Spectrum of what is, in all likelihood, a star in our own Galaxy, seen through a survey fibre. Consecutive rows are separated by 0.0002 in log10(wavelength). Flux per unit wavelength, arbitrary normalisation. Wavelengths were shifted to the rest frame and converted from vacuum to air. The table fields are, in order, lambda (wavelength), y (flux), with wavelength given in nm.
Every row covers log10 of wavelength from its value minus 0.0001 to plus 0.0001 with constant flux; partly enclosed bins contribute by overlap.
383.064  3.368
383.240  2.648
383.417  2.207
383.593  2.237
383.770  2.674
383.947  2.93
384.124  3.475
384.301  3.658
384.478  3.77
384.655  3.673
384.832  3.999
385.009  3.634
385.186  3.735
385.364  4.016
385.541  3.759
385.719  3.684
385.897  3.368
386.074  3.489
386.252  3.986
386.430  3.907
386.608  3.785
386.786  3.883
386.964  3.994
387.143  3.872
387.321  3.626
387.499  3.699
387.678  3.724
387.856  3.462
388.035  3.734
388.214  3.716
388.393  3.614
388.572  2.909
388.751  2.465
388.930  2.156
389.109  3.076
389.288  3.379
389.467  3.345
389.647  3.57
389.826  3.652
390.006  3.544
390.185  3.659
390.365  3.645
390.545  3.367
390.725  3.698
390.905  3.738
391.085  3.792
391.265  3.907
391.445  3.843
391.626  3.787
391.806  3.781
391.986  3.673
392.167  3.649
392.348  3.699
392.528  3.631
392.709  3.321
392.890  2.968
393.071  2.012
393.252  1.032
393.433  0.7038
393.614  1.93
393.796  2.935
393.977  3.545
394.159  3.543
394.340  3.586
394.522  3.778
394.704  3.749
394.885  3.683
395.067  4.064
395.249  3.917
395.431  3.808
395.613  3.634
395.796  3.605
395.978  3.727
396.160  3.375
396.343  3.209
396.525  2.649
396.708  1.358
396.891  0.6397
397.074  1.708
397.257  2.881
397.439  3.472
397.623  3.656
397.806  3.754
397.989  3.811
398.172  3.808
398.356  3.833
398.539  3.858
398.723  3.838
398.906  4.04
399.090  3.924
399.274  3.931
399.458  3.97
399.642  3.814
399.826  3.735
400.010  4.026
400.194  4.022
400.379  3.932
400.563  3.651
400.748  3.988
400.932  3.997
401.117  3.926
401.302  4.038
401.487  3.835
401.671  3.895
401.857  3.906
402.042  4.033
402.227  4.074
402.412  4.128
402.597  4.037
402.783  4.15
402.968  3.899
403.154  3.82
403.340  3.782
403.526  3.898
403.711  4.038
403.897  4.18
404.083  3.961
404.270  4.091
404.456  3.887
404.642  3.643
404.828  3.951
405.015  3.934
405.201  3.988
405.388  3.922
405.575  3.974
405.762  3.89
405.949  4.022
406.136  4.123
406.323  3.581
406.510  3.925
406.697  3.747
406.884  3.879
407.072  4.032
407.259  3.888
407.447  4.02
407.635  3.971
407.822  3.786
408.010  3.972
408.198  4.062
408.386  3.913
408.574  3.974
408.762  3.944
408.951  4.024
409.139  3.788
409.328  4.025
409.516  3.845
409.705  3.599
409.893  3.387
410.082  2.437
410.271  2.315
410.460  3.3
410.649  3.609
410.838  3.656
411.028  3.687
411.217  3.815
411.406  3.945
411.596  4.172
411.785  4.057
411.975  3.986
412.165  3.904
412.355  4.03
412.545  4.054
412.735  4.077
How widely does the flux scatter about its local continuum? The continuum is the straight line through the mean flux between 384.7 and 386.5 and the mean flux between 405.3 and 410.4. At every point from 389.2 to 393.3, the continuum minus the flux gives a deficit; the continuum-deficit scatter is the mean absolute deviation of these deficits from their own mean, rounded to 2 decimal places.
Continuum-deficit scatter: 0.39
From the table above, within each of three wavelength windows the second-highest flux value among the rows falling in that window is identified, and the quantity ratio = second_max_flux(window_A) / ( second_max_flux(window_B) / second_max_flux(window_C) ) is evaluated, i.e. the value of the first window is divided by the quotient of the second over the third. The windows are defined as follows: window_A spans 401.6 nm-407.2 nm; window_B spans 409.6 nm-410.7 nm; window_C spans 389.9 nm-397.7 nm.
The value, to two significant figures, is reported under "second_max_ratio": 4.5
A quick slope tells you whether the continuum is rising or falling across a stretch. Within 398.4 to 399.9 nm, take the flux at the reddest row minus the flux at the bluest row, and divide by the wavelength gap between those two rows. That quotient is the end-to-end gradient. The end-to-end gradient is -0.10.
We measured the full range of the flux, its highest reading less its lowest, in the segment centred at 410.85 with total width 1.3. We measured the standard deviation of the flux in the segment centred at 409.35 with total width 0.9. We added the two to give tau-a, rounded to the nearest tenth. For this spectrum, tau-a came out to 1.8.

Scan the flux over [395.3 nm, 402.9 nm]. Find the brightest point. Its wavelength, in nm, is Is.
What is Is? 402.783 nm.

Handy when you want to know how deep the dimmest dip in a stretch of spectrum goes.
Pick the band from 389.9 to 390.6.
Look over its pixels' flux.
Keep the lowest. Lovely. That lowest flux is 3.367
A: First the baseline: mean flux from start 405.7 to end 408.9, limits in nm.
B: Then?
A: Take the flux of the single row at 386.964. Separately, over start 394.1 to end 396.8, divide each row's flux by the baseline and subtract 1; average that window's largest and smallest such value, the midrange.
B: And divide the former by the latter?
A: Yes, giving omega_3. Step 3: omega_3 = -13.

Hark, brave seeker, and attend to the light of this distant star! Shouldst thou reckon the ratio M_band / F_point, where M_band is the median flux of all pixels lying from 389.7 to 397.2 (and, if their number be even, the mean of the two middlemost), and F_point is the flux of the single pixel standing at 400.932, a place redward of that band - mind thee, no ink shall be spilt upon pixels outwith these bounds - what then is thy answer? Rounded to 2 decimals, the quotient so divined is 0.91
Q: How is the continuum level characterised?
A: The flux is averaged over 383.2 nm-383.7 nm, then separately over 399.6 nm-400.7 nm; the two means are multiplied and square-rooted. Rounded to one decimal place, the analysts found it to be 3.0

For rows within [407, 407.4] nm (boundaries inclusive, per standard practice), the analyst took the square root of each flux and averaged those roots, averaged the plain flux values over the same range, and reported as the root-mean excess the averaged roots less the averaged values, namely -1.97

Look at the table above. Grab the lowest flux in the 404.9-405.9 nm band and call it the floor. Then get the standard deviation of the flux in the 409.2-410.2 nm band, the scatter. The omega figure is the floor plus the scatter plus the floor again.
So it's 8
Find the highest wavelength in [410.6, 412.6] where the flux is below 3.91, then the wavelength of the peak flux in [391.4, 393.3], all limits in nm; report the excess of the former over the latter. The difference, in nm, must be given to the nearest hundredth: 20.72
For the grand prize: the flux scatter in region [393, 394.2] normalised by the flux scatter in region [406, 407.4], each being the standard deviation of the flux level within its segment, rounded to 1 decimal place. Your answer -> 6.4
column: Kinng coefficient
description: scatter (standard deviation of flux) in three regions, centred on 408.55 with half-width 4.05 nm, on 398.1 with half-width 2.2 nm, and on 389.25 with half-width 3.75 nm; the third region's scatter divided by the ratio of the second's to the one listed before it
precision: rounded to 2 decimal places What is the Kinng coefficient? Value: 0.15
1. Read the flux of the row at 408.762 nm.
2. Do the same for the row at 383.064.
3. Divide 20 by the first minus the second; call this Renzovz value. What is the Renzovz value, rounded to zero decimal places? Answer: 35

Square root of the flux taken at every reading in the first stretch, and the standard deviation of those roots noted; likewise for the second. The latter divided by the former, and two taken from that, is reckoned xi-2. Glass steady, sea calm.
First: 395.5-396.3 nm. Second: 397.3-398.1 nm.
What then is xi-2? -1.0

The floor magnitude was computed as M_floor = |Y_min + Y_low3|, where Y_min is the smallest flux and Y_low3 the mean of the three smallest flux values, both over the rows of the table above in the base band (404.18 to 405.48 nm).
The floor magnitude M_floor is 7.5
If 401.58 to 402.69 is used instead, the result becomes 7.8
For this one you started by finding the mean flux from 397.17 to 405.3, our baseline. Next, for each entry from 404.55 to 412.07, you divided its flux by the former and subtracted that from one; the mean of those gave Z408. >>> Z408 0.024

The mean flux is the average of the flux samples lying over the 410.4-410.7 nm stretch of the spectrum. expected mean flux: 3.45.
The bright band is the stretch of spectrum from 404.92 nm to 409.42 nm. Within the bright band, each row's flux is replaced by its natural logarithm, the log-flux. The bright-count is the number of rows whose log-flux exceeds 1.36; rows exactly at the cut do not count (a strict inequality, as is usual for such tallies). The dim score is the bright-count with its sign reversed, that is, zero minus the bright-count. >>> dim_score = -17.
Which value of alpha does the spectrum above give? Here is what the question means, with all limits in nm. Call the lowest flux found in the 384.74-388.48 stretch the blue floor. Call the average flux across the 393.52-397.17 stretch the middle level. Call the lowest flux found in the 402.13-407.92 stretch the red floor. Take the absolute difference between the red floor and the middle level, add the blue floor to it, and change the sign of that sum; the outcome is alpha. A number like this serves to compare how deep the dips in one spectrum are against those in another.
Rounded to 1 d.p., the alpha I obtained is -3.8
